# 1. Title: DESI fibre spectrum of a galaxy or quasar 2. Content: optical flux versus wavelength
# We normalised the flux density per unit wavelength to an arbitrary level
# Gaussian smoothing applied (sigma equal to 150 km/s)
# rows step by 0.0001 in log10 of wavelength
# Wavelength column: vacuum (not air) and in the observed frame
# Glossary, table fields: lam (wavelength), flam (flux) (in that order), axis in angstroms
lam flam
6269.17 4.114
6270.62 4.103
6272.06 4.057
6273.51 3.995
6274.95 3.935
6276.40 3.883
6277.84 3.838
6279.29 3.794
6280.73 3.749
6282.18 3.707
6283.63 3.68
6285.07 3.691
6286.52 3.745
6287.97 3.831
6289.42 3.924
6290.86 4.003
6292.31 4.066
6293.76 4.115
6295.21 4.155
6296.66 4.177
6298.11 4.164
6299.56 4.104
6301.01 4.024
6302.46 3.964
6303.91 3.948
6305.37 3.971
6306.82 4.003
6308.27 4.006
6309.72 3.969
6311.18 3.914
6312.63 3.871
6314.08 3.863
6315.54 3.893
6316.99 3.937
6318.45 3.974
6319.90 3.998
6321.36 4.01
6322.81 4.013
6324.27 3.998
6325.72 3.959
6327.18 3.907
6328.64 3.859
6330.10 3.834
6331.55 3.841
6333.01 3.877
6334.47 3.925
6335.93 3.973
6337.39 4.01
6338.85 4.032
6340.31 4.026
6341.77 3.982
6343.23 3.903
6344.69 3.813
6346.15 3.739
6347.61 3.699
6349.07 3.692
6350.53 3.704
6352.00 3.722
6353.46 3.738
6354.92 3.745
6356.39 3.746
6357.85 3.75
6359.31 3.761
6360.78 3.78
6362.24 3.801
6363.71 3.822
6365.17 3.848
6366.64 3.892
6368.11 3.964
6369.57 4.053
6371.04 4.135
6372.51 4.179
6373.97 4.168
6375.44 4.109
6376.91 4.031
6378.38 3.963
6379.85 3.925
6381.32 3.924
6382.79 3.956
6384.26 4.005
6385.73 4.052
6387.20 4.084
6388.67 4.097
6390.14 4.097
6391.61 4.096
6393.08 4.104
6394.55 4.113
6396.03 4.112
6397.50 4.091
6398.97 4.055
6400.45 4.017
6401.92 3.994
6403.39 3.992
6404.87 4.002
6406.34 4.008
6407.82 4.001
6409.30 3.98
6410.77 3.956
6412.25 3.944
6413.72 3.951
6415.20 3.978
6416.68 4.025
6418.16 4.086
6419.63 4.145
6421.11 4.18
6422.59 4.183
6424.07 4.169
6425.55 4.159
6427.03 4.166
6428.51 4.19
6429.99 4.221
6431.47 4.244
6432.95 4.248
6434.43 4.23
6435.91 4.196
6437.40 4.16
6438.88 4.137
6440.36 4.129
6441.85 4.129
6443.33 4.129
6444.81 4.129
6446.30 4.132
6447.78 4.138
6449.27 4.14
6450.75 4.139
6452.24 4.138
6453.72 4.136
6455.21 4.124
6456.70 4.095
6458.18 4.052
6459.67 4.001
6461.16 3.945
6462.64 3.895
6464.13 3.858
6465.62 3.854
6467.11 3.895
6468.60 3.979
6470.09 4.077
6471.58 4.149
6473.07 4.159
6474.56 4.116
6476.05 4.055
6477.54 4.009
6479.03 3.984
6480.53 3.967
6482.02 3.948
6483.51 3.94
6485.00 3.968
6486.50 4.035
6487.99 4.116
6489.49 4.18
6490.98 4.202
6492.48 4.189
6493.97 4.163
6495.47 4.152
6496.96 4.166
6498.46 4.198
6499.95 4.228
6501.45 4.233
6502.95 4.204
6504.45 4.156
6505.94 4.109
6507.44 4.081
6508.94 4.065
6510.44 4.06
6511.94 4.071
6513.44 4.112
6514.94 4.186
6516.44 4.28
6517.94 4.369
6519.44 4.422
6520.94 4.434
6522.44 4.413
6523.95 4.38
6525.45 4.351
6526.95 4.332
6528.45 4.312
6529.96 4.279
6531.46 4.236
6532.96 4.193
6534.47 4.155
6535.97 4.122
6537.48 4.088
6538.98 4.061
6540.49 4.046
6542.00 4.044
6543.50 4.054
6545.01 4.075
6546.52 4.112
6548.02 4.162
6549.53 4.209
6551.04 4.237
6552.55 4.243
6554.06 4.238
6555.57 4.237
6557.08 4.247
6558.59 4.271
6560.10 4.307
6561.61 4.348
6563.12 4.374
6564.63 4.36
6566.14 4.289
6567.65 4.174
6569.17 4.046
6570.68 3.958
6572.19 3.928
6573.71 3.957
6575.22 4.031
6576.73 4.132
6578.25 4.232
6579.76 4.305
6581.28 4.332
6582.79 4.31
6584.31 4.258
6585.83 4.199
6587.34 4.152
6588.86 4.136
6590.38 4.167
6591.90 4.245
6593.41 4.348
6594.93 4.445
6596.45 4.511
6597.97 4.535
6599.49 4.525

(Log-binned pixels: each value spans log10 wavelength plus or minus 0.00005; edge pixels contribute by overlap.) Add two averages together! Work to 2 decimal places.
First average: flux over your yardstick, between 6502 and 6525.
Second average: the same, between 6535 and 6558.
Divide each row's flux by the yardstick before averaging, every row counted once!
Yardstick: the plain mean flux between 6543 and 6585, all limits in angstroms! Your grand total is 2.00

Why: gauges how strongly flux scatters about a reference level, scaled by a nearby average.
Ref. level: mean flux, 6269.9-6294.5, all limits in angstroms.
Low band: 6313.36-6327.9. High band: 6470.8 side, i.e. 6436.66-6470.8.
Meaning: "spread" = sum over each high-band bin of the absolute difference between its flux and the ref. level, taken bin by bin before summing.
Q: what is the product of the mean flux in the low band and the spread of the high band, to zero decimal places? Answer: 16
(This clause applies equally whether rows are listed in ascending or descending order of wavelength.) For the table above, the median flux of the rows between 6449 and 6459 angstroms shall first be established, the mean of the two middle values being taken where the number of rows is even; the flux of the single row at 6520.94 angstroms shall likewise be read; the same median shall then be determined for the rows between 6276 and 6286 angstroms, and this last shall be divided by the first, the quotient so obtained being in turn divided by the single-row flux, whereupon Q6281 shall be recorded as 0.204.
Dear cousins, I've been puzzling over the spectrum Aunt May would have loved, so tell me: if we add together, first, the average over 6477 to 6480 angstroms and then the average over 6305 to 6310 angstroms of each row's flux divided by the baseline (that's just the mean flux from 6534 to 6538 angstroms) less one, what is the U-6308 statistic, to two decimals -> -0.06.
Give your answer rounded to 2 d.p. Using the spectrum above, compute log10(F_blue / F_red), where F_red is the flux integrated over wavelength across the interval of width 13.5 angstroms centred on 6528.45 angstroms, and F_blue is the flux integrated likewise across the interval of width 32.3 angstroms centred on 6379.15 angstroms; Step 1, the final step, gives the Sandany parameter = 0.35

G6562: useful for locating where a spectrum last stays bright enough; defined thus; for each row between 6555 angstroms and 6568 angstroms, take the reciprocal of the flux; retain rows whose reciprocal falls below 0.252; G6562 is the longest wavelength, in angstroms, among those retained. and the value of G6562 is 6567.65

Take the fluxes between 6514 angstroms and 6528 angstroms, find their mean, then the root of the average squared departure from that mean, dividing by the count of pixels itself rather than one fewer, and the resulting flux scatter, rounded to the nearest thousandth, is 0.074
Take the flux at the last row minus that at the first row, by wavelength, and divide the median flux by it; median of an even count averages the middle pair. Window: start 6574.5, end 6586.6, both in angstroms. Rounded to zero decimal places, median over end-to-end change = 25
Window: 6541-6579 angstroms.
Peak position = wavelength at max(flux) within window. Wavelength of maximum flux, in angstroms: 6563.12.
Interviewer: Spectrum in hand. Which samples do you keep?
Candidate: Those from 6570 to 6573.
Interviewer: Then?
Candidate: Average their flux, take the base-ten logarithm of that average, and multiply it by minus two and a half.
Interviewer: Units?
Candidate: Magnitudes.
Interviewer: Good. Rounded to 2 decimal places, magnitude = -1.49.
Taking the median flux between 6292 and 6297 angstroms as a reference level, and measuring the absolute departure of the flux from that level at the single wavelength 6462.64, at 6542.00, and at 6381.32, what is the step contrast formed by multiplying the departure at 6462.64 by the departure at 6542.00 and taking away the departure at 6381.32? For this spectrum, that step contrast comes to -0.19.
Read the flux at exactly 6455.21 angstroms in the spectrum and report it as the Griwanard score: 4.124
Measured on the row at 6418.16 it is 4.086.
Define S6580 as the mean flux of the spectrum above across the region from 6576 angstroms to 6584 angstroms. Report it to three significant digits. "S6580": 4.26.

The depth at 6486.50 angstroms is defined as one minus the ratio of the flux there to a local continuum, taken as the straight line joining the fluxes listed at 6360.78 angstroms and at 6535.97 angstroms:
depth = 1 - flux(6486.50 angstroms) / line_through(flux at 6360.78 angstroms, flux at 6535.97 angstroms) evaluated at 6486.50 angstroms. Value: 0.00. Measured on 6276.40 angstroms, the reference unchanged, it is -0.07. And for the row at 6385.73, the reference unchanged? -0.06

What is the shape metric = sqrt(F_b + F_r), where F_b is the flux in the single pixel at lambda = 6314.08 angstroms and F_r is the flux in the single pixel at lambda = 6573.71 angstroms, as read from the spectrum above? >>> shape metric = 2.80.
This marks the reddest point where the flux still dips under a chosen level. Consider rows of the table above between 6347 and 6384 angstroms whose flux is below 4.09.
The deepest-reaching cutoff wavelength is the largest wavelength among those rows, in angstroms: 6382.79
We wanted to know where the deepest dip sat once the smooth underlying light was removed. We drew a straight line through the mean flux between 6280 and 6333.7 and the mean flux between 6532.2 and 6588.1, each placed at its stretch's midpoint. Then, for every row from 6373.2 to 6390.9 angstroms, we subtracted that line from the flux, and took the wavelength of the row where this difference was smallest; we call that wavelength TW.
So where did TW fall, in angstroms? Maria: 6381.32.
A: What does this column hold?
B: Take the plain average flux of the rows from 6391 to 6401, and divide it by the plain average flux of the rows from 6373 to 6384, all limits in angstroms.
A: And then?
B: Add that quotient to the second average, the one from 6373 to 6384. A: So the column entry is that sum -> 5.03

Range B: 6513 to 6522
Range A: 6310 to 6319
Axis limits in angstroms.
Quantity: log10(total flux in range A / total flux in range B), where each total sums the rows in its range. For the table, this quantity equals -0.04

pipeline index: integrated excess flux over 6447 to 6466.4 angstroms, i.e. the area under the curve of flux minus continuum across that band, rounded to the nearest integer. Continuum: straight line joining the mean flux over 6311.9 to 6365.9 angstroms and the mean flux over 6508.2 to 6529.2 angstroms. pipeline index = -2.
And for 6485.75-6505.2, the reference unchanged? -1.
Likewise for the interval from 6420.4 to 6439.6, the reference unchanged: 2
